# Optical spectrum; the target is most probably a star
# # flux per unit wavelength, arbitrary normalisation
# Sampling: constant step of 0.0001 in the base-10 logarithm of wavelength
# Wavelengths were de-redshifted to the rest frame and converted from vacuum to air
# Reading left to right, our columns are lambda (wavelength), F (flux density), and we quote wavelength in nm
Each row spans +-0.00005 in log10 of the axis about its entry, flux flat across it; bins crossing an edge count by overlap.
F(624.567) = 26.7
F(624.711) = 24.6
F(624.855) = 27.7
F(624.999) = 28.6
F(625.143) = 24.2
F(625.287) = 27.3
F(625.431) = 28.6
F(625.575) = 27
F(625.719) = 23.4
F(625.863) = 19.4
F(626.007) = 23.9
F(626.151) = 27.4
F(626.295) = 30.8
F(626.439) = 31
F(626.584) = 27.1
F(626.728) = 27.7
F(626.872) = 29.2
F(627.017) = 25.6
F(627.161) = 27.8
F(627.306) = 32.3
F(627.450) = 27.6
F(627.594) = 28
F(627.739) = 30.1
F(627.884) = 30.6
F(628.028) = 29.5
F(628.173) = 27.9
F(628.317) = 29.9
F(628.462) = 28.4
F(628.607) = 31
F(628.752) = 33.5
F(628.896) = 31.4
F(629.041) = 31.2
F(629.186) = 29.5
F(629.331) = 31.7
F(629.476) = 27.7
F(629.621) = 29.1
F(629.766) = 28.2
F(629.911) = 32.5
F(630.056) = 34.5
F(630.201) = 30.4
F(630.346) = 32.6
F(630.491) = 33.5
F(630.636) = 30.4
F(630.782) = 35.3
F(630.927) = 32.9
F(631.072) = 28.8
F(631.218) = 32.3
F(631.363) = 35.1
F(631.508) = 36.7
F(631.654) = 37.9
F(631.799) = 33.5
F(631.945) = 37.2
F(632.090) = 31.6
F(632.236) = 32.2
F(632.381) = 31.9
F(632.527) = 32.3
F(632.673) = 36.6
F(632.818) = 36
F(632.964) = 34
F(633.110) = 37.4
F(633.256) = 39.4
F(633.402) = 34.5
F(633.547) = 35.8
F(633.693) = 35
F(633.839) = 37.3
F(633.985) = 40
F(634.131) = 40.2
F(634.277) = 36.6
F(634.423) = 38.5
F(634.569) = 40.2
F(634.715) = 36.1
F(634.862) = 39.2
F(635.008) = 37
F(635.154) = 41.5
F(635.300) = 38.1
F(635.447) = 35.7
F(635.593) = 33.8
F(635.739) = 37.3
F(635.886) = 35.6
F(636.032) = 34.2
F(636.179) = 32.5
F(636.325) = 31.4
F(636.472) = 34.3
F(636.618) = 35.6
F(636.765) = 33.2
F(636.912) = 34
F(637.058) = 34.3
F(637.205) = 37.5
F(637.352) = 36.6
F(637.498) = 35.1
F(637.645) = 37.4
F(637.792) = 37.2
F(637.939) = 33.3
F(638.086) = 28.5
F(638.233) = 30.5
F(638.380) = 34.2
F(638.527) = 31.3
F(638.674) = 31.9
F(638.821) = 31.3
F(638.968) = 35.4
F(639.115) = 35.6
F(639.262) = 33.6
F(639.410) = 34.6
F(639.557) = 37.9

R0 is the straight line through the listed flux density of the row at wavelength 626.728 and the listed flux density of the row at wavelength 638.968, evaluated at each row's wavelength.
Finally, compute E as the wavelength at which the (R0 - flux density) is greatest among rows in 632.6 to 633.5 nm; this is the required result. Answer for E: 632.964 nm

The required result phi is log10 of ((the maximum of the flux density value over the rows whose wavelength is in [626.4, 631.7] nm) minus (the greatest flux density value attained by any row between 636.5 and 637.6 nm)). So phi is -0.40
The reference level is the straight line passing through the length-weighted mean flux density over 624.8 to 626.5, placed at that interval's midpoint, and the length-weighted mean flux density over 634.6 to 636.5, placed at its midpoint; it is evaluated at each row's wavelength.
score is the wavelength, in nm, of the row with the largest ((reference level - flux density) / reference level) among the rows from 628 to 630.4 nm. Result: 629.476 nm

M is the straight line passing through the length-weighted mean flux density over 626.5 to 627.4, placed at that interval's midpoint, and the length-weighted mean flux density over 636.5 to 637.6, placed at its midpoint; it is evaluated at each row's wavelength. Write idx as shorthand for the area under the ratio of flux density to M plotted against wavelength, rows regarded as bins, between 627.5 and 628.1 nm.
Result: 0.61 nm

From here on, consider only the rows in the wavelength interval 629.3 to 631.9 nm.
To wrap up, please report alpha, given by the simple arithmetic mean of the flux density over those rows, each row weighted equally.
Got 32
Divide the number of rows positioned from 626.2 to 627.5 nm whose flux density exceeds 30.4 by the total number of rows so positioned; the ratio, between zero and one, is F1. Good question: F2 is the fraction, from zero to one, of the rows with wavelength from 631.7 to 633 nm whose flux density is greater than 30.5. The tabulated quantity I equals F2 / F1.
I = 3.00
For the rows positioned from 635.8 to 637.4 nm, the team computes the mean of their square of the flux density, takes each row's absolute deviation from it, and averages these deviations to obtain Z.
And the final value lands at 94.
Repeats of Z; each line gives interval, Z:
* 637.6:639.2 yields 160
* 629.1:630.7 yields 115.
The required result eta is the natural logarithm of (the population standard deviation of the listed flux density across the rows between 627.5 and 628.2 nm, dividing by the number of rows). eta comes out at 0.1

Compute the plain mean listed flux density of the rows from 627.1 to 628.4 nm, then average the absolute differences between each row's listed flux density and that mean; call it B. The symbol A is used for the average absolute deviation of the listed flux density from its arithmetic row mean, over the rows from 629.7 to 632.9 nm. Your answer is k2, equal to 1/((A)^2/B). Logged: 0.29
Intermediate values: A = 2.13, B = 1.31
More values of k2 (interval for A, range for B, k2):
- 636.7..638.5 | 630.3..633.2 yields 0.51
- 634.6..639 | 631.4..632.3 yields 0.49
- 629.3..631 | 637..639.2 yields 0.57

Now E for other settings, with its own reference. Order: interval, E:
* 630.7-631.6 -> 631.072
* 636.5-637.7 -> 636.765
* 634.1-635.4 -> 634.715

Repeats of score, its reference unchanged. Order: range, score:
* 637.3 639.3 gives 638.086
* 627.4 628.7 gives 628.173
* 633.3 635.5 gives 635.447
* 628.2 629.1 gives 628.462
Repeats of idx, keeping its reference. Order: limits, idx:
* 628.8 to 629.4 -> 0.63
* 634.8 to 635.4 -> 0.69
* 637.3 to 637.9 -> 0.61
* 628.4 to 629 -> 0.63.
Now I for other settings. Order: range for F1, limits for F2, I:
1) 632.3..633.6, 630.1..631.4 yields 0.67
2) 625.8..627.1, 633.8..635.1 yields 4.50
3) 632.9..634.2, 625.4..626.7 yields 0.22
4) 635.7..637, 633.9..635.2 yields 1.00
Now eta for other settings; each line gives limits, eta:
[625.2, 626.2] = 1.1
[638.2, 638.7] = 0.3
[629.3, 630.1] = 0.9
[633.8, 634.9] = 0.4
